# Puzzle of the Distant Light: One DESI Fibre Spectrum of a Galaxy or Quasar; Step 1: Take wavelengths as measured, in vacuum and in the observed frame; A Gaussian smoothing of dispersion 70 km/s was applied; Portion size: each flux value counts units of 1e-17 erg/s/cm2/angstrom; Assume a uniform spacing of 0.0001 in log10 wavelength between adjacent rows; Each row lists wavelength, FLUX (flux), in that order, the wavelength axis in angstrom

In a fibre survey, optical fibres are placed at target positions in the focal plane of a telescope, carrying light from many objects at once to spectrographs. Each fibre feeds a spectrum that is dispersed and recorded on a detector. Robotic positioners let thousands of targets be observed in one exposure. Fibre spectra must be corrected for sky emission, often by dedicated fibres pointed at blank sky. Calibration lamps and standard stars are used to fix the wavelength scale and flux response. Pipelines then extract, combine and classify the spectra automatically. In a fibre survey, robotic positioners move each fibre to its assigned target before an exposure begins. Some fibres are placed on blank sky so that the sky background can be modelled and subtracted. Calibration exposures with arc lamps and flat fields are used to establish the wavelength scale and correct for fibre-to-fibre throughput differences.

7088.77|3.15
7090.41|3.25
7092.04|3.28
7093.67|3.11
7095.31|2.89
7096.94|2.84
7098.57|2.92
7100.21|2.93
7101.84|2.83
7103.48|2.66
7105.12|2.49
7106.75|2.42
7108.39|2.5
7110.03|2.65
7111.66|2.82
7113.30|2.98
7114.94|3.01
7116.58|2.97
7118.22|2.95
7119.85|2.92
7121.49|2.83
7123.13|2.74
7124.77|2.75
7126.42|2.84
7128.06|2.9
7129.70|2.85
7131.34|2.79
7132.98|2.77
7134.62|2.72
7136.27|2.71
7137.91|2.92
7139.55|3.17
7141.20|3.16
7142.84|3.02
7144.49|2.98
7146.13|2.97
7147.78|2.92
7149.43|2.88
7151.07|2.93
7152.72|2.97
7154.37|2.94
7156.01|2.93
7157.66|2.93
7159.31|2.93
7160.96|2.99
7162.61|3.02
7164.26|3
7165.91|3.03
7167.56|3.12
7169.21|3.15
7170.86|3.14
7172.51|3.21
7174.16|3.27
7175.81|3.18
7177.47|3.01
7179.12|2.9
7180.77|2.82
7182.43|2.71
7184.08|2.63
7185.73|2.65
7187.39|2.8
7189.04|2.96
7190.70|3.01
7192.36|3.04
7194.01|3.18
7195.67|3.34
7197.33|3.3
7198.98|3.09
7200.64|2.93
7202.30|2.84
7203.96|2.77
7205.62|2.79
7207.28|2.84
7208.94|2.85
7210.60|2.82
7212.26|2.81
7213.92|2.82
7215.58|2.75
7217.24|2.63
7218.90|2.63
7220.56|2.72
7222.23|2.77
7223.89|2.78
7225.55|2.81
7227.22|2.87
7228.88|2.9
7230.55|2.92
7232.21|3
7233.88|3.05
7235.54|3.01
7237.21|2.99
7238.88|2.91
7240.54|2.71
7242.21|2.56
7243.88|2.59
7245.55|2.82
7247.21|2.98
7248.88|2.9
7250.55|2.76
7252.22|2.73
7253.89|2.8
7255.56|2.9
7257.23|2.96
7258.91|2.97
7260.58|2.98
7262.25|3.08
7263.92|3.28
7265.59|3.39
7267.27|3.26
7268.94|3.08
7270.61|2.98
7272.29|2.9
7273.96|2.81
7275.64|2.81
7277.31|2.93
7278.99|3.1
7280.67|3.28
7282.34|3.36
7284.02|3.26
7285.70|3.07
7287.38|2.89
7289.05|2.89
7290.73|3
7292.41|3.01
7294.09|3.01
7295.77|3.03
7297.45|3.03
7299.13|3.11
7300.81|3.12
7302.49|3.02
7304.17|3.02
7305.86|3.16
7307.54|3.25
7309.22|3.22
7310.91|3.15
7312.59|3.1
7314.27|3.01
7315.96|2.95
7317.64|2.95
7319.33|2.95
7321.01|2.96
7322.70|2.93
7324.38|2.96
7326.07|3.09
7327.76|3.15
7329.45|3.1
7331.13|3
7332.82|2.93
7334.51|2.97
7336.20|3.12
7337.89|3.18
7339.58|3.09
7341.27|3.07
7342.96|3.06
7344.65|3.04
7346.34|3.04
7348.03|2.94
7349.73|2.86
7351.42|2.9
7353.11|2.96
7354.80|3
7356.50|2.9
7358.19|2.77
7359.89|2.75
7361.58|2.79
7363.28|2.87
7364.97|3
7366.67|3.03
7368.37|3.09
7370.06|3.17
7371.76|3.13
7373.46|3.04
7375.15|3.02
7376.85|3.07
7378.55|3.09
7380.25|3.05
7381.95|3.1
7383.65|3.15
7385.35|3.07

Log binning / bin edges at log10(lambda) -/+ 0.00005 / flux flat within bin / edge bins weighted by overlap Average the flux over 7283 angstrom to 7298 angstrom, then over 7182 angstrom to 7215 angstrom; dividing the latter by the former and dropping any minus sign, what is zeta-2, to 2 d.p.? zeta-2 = 0.96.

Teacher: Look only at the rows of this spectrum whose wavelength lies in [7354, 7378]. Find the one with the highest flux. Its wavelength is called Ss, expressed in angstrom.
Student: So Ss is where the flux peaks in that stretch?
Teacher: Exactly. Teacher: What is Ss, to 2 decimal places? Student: 7370.06 angstrom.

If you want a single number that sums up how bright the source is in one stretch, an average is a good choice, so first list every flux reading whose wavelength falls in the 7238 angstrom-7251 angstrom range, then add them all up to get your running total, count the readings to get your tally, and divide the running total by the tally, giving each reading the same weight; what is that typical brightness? 2.78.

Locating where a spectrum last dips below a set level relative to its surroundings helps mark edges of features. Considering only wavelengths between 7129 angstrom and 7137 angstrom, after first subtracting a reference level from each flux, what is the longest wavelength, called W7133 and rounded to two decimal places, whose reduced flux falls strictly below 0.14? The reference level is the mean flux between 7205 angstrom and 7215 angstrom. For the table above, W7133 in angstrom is 7136.27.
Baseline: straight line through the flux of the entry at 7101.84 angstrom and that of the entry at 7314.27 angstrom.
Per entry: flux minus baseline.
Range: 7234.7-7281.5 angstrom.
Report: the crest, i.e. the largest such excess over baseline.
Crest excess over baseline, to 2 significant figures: 0.42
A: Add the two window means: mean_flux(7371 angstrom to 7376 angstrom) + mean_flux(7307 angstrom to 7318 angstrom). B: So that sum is 6.2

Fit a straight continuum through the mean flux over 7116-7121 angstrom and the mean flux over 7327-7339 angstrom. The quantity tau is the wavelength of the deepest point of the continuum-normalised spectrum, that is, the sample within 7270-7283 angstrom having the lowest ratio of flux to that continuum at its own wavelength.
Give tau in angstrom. 7275.64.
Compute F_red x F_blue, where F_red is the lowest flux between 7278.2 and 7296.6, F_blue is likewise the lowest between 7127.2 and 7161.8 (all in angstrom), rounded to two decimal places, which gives 7.83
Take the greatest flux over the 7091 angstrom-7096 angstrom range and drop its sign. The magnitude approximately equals 3.3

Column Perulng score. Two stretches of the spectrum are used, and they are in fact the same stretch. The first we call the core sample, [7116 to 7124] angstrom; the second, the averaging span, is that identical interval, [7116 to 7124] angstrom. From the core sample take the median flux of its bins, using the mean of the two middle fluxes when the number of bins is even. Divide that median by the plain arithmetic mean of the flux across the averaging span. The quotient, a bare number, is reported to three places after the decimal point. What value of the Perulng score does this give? 1.013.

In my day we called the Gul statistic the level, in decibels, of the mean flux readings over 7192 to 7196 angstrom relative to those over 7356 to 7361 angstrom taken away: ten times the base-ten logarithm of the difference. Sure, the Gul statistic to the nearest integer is -4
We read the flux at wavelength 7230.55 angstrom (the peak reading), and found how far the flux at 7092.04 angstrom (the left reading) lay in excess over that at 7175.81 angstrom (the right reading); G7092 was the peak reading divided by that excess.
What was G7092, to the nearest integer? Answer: 29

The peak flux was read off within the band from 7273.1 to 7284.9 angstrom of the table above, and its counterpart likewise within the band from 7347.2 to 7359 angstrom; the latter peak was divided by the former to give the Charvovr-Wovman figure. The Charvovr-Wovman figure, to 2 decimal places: 0.89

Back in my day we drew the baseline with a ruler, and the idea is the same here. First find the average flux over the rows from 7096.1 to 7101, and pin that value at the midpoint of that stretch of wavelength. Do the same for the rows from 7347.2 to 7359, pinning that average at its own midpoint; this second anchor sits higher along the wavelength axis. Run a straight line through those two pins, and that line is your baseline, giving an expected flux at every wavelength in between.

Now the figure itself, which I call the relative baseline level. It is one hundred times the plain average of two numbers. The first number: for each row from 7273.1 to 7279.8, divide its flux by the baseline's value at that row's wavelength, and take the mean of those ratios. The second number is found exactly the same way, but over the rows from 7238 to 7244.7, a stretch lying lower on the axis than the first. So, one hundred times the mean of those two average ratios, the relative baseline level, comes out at 97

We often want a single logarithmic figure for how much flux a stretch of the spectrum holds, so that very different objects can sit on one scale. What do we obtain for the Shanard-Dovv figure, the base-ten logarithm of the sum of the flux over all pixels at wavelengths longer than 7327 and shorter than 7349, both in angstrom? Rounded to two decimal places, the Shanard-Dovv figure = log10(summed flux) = 1.60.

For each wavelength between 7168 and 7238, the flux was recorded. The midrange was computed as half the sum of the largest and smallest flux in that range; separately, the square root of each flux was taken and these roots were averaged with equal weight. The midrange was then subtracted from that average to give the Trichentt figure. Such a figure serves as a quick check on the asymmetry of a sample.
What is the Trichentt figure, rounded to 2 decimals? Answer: -1.28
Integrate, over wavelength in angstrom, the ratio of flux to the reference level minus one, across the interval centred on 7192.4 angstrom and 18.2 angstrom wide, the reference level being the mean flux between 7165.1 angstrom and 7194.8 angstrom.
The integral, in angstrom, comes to 0.0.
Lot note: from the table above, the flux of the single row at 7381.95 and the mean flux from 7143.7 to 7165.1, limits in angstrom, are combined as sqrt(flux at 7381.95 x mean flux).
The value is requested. 3.03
